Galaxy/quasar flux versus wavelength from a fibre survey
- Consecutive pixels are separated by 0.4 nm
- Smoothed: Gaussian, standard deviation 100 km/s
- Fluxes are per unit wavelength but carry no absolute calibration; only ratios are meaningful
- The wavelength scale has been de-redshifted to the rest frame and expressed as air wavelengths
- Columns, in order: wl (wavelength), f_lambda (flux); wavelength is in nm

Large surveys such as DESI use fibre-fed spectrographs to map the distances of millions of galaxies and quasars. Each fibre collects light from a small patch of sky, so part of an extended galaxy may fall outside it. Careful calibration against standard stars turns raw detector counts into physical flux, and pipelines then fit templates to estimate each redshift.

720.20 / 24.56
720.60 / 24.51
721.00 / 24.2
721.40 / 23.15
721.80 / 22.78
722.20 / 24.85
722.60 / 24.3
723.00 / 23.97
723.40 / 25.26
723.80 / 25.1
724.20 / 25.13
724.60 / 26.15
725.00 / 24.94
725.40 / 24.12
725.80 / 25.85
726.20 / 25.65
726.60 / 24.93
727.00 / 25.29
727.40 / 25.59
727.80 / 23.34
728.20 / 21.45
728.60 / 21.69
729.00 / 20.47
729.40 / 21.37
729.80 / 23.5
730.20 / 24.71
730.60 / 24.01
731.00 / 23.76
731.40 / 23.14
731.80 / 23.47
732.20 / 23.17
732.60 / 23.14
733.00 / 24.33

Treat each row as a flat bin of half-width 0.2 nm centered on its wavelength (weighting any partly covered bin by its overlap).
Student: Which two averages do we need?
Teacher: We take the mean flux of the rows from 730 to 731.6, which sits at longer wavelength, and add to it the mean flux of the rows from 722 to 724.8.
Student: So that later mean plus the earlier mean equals 48.9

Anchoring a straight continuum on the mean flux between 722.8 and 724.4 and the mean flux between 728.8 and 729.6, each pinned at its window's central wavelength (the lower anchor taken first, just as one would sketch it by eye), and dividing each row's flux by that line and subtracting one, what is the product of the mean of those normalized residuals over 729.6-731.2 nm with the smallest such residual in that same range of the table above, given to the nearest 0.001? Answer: 0.029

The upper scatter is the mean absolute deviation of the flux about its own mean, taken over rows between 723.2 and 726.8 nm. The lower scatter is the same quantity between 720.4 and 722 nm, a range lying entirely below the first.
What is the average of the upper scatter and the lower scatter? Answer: 0.57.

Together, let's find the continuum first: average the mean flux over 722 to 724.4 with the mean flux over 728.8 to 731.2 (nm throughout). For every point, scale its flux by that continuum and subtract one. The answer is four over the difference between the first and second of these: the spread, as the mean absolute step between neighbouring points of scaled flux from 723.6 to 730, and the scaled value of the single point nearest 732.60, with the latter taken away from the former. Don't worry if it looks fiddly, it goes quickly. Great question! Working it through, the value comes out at 55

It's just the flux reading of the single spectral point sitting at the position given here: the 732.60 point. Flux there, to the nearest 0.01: 23.14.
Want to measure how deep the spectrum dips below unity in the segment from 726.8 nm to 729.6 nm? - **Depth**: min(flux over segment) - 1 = 19.5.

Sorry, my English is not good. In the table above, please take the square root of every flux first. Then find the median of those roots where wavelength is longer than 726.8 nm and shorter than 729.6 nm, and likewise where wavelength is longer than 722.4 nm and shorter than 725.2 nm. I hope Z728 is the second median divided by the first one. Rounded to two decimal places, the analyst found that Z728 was 1.08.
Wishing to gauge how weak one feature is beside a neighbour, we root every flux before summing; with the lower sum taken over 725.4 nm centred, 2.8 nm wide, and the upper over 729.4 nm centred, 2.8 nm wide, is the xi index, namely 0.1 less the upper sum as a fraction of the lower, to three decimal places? -0.843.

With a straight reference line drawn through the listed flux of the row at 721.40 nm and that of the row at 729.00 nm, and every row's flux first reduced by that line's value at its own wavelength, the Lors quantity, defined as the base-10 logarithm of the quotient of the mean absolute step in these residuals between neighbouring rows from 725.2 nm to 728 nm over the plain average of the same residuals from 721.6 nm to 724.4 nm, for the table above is -0.31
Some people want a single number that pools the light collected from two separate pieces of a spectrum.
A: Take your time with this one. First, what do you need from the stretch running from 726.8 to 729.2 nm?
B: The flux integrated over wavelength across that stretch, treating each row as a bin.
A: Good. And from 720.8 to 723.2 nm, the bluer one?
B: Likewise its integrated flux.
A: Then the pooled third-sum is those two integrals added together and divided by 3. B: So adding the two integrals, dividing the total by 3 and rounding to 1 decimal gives 37.5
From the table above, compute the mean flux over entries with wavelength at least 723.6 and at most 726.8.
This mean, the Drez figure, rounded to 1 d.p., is 25.2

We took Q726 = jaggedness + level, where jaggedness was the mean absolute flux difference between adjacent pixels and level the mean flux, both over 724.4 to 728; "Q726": 26.0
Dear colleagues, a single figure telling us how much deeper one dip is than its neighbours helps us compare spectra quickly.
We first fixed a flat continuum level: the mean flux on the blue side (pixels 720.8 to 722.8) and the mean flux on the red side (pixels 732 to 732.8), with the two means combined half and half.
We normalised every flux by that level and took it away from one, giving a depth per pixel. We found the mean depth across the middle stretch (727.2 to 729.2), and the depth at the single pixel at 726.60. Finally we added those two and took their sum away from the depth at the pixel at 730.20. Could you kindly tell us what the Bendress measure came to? -0.033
